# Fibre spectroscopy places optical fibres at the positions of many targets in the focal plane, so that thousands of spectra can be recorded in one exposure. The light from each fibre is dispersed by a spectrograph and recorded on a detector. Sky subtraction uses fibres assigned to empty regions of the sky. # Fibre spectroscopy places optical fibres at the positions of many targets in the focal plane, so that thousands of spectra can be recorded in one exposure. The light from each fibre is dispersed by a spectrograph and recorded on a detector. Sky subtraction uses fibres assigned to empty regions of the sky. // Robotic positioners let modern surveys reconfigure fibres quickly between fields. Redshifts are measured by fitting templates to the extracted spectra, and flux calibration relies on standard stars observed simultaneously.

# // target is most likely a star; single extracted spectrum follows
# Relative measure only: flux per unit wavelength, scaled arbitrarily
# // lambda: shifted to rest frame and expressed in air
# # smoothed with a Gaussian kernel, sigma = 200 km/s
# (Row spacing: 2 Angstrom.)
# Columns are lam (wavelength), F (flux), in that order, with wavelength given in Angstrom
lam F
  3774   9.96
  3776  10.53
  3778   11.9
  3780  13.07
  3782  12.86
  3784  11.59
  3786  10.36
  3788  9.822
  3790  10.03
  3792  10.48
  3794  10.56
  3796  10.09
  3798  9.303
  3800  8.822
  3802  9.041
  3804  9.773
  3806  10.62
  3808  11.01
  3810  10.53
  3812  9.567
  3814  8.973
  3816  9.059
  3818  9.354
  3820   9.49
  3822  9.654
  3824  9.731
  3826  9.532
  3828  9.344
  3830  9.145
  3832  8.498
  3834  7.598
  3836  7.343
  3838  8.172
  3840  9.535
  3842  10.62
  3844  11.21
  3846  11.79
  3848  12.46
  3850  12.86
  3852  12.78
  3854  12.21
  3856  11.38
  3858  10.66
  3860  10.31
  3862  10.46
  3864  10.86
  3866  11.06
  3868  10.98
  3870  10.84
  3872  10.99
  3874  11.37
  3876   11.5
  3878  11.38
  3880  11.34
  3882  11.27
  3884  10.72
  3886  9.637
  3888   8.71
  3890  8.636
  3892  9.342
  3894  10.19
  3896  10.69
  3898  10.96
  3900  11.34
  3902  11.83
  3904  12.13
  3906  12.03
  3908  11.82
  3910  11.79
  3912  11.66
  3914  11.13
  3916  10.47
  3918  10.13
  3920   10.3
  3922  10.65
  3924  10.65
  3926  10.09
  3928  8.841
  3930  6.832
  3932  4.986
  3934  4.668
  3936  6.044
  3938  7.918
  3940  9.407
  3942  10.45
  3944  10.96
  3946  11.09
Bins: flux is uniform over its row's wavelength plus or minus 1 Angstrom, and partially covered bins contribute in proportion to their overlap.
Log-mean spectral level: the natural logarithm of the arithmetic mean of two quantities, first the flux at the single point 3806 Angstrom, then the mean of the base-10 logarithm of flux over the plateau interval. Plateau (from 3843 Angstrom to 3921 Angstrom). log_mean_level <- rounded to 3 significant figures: 1.76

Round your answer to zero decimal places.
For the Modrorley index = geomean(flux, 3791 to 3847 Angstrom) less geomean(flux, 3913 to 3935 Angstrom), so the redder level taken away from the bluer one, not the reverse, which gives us 1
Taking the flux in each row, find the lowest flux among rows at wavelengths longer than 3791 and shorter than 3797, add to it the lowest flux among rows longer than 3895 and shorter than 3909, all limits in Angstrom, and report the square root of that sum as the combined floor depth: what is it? 4.56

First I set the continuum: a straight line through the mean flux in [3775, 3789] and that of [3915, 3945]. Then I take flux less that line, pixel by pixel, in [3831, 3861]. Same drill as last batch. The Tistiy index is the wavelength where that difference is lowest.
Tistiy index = 3836 Angstrom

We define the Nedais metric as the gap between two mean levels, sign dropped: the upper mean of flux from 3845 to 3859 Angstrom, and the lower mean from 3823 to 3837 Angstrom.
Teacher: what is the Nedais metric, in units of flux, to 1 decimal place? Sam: 3.3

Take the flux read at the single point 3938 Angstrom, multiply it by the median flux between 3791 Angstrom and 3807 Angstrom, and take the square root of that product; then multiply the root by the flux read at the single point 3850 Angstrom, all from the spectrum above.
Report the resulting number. 114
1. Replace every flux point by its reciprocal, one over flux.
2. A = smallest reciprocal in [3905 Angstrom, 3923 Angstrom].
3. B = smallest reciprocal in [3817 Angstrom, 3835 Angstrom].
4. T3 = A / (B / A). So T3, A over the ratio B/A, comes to 0.067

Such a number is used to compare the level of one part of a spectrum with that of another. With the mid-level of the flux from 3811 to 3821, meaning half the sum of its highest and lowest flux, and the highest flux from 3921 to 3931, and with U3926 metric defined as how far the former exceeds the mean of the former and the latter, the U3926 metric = -0.69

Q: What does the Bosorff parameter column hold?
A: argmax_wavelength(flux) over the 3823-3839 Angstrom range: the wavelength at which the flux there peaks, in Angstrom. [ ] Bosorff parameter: 3824 Angstrom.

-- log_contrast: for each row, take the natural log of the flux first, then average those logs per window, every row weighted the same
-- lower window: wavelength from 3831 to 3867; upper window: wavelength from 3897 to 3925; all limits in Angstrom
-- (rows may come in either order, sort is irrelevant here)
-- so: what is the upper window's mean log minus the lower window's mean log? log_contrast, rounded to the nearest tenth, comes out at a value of 0.1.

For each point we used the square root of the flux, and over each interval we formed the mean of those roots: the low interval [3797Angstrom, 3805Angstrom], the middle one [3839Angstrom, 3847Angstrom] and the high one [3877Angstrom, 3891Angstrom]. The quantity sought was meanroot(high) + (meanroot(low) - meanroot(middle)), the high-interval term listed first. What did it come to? 2.95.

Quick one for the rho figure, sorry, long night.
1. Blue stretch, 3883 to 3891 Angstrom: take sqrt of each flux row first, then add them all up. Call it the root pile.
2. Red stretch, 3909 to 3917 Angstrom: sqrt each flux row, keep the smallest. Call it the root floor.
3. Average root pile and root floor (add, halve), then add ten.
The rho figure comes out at 17.75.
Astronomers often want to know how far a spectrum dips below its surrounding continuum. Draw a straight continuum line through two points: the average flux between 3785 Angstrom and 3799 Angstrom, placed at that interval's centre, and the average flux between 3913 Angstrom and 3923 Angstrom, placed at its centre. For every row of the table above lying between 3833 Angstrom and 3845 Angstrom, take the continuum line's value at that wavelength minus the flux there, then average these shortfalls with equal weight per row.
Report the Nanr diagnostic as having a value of 1.2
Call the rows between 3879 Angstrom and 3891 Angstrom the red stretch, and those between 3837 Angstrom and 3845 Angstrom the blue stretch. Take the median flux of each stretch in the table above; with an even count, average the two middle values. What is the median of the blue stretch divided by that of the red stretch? 0.99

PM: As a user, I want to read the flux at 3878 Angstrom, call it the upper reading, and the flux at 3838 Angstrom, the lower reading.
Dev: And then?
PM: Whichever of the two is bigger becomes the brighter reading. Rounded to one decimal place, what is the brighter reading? 11.4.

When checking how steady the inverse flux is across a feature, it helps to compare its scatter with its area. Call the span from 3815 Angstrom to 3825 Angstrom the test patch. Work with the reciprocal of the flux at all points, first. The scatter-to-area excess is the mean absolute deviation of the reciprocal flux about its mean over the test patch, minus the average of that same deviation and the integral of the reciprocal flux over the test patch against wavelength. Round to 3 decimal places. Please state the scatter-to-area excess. -0.528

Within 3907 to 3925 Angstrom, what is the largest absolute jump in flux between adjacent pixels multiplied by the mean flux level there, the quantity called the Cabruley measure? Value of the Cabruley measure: 7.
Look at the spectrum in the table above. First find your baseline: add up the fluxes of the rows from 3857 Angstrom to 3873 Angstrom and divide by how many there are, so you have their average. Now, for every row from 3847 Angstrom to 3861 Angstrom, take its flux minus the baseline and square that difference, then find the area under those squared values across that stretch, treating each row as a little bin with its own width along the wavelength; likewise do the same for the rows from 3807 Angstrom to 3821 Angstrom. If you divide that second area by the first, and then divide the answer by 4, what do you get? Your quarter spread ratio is 0.20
